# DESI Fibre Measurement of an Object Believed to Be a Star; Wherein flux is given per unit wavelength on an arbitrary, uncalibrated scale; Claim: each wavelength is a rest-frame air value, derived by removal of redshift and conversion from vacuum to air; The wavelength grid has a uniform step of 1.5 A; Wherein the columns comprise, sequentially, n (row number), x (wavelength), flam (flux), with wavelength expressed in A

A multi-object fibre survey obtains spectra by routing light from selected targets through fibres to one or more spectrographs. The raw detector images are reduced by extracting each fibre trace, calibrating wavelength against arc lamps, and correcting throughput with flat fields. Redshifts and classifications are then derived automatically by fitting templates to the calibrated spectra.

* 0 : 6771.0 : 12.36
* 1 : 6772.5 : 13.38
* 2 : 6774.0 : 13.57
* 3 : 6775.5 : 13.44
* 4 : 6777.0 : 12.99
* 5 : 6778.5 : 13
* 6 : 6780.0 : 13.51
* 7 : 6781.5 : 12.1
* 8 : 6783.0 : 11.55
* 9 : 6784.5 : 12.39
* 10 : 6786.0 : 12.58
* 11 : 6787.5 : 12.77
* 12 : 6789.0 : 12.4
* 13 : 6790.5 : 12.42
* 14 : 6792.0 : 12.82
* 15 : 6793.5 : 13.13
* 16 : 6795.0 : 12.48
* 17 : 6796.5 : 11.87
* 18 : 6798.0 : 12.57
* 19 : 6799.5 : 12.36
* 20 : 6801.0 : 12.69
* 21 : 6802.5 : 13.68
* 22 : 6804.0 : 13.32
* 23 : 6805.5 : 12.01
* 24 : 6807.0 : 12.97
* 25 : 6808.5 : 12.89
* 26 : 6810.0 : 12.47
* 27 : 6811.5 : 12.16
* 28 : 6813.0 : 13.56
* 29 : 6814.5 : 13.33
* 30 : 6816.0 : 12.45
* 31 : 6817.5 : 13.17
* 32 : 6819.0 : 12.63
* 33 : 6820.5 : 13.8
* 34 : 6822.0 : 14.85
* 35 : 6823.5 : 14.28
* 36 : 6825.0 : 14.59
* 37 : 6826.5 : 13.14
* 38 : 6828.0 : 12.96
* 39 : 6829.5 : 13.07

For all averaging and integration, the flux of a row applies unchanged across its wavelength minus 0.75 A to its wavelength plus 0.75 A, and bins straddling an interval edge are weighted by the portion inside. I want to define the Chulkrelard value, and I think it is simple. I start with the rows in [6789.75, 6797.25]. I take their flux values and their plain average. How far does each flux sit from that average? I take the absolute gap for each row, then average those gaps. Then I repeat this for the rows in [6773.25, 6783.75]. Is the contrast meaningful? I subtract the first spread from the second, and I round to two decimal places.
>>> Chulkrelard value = 0.26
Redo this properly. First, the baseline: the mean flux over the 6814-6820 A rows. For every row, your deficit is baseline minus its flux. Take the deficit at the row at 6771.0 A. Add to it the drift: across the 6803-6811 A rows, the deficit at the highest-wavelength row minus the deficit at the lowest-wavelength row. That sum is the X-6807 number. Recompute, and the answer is 1.4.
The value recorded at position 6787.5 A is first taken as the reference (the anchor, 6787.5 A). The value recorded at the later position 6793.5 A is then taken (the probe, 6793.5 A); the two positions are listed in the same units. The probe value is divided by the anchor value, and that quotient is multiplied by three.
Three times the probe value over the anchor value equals 3.08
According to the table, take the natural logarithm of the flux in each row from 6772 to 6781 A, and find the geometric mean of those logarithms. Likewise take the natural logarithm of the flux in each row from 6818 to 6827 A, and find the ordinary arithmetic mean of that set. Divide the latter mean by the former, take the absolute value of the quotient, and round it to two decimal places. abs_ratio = 1.02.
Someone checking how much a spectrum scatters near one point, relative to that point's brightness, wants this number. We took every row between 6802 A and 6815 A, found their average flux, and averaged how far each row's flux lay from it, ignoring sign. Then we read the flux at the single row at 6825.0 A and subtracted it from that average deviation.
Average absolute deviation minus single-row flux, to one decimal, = -14.1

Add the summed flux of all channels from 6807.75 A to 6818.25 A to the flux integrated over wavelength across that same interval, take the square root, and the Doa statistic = 15.00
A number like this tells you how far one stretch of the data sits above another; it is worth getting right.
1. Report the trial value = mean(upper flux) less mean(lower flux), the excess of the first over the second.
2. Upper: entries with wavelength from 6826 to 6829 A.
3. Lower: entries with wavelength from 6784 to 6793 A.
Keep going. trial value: 0.5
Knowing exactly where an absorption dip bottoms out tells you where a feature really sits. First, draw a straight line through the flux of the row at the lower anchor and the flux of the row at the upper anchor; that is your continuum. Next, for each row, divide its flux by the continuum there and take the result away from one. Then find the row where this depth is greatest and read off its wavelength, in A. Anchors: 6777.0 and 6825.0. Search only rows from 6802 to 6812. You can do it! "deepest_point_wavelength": 6811.5 A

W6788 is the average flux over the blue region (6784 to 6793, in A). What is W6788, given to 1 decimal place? 12.6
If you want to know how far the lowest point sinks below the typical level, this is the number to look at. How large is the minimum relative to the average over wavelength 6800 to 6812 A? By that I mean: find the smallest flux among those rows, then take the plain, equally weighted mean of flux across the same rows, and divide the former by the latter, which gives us 0.940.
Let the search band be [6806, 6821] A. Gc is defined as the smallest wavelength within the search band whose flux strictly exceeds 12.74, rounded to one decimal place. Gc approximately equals 6807.0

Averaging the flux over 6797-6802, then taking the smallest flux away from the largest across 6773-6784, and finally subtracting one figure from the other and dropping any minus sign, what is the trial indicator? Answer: 10.5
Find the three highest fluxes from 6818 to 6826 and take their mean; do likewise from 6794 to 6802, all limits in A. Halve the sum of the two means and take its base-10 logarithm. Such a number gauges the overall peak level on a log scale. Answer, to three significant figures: 1.13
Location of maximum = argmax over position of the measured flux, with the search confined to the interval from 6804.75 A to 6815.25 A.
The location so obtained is 6813.0 A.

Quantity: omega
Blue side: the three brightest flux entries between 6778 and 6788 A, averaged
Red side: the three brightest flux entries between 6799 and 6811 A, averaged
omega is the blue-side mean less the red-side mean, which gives -0.2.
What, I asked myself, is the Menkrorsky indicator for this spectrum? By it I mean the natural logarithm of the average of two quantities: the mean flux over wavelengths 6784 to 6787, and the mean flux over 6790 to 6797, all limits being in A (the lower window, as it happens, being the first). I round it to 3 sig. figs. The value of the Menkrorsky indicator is 2.53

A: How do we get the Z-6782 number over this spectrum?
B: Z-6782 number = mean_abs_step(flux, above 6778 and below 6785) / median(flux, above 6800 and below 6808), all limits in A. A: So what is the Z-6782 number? 0.064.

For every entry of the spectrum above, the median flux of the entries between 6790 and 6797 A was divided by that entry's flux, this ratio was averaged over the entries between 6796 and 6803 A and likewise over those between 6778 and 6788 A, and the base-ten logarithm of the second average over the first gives 0.003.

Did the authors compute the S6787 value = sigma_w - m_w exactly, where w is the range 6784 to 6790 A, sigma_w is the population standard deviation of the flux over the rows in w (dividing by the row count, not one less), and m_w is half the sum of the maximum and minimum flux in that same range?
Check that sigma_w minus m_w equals -12.4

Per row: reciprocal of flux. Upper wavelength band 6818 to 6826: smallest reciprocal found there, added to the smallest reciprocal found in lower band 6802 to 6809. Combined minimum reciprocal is 0.140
